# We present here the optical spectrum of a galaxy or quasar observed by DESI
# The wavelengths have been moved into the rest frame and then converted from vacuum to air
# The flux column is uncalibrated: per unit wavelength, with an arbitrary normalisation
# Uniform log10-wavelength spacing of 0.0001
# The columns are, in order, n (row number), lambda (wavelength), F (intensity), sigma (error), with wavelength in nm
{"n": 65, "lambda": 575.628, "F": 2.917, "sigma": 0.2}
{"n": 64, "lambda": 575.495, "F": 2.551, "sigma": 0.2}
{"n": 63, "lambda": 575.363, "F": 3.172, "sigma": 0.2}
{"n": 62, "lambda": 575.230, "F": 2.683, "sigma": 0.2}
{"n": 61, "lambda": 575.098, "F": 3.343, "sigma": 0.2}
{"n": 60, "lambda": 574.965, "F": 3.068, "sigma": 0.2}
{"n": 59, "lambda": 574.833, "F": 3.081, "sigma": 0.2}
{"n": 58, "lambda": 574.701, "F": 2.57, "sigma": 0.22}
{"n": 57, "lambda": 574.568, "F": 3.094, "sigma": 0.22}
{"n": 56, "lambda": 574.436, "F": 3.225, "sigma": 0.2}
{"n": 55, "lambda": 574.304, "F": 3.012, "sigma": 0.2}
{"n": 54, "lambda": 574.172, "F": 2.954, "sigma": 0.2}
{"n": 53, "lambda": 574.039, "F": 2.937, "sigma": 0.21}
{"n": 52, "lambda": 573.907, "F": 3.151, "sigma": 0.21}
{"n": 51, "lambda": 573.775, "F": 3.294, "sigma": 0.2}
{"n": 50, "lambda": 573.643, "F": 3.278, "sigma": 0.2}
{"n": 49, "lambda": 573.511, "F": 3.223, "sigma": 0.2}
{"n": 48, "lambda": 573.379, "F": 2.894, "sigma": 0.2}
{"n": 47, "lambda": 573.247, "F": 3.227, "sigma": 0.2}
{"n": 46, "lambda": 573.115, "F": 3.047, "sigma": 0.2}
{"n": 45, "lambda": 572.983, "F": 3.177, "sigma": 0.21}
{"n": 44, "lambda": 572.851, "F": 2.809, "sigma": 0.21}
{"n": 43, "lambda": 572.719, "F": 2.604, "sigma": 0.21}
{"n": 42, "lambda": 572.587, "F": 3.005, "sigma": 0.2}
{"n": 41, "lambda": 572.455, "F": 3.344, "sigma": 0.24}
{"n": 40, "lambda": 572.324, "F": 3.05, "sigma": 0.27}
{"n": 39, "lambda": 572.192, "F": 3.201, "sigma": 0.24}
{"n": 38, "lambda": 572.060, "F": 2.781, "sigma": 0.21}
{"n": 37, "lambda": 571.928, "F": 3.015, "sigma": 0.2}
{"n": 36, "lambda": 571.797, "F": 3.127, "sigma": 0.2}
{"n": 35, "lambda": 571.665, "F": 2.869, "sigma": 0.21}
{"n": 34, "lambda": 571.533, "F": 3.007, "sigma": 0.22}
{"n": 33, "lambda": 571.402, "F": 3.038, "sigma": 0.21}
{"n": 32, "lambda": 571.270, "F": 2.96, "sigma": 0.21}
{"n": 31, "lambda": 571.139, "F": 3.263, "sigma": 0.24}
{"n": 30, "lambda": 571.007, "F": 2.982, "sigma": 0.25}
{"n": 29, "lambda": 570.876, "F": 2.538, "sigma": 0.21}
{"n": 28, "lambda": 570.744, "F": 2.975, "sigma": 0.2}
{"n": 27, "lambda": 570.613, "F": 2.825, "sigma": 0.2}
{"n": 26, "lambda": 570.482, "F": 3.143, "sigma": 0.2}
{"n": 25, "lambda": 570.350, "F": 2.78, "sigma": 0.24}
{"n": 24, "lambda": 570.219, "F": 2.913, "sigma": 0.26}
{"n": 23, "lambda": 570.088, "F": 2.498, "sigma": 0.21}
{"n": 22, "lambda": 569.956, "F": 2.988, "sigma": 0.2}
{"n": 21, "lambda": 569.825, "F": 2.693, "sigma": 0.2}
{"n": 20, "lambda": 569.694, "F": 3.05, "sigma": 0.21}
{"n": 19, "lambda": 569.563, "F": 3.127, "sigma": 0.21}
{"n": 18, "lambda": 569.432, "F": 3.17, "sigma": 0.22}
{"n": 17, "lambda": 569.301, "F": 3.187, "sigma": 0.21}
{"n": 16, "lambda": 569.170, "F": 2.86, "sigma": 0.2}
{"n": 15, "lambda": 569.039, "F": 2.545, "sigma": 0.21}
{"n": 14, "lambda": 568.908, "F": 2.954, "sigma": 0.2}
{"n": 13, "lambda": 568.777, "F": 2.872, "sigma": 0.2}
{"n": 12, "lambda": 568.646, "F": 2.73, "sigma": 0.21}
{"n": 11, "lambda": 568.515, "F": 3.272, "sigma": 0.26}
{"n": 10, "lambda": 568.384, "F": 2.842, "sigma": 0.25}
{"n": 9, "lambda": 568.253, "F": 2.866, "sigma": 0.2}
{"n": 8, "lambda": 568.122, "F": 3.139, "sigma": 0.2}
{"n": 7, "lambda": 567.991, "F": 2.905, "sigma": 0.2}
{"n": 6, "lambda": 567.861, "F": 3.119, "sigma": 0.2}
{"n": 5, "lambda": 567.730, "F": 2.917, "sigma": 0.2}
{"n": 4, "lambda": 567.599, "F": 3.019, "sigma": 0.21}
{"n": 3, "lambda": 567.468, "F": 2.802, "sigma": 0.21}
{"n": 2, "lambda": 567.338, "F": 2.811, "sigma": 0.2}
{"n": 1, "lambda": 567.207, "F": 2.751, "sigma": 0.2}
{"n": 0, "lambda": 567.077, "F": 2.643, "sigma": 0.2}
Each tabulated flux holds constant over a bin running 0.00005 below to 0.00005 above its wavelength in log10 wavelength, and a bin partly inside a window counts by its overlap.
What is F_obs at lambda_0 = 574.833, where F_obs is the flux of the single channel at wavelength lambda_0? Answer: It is 3.081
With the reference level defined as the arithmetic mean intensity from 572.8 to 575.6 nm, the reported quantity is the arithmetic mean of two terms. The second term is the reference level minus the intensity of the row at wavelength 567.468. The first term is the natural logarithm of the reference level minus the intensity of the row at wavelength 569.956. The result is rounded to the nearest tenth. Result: -1.4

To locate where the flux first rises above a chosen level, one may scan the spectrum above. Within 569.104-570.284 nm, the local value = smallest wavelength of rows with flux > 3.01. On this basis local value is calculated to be 569.301 nm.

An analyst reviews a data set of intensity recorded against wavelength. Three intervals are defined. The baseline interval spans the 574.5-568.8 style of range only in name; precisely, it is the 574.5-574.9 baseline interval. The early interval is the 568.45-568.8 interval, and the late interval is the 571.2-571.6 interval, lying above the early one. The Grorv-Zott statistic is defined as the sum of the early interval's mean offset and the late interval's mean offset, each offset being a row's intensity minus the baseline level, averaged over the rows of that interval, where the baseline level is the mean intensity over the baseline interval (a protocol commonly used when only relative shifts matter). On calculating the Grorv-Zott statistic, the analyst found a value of 0.13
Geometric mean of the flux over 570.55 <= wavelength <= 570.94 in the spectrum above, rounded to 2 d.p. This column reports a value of 2.77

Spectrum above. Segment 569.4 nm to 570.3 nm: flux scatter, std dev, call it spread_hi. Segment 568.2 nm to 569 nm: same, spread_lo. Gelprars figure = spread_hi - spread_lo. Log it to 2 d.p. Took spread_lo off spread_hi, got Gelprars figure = 0.06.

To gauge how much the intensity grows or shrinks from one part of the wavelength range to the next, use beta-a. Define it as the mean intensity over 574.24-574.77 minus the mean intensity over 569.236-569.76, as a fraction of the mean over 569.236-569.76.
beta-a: -0.051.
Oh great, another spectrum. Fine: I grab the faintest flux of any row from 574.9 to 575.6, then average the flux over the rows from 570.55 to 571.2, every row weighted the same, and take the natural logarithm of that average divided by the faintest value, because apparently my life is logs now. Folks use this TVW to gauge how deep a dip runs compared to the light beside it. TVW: 0.13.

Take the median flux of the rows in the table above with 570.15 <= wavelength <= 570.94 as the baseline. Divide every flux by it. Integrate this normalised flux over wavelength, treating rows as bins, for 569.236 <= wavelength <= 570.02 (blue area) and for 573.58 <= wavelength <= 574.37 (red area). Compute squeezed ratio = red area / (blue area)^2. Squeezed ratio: 1.24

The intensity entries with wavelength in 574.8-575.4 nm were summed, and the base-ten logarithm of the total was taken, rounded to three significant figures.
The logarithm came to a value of 1.19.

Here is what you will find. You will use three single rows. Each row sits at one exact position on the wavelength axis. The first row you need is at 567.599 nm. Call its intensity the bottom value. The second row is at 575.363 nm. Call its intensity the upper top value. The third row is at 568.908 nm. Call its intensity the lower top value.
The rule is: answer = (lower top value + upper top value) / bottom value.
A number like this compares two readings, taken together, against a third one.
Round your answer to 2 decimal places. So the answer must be 2.03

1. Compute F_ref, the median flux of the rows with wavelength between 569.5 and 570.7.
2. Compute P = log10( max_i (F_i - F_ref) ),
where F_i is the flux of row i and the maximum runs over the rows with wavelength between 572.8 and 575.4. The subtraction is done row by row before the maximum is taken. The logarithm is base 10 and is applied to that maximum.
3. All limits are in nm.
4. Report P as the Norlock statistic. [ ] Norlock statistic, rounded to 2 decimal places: -0.37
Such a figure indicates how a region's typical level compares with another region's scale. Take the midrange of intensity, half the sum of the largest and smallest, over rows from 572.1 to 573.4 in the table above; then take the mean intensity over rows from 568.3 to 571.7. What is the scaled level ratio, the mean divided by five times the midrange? 0.197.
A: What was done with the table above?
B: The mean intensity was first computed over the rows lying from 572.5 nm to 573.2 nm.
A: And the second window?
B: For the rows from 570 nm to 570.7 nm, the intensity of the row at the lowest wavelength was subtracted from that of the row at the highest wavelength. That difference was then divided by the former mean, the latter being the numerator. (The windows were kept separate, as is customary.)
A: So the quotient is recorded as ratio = 0.11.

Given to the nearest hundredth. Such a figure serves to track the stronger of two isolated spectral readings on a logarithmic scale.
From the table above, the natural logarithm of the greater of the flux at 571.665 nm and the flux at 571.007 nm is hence 1.09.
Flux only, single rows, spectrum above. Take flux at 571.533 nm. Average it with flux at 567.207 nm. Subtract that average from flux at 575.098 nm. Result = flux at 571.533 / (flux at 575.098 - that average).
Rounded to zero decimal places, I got 6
